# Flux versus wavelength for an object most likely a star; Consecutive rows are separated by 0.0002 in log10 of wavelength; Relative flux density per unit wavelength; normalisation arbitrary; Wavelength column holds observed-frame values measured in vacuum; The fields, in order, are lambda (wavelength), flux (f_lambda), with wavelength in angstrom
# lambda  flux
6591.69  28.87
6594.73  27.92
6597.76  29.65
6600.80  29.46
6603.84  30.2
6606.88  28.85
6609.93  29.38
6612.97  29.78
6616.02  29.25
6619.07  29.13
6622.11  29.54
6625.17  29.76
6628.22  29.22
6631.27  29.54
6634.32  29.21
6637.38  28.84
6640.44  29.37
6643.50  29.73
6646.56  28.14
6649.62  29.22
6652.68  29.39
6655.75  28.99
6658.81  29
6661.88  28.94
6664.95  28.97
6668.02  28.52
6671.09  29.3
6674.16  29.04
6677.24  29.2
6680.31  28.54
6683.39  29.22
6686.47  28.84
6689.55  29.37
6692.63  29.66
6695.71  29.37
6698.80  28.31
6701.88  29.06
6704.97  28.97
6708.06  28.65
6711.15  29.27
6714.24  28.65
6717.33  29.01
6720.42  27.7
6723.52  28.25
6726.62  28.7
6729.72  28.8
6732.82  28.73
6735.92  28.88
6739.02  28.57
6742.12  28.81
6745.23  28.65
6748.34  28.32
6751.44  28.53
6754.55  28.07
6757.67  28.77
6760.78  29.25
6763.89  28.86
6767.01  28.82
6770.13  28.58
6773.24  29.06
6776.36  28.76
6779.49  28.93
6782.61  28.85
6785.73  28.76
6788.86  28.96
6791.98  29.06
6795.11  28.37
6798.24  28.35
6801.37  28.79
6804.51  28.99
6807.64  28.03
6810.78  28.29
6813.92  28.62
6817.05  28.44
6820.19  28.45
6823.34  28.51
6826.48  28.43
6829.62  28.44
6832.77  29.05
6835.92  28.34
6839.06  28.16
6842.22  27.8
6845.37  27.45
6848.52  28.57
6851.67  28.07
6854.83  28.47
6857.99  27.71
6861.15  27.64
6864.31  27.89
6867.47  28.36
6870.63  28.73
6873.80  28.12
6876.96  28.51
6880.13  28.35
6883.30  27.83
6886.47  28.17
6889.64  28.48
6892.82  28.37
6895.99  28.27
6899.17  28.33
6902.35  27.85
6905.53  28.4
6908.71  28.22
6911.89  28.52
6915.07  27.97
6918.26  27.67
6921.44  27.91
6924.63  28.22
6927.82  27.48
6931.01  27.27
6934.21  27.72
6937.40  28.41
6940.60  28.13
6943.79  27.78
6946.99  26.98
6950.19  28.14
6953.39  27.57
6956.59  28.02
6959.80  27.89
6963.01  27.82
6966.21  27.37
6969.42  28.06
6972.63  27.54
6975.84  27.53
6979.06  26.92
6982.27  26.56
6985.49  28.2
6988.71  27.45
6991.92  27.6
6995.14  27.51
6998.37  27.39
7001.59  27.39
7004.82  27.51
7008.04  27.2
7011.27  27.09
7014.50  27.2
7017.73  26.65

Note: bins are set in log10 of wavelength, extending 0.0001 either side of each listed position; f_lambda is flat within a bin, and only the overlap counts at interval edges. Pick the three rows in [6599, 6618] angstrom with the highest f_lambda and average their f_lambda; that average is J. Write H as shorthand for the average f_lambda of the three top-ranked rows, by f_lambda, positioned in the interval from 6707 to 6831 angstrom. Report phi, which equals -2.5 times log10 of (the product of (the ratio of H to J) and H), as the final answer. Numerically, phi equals -3.64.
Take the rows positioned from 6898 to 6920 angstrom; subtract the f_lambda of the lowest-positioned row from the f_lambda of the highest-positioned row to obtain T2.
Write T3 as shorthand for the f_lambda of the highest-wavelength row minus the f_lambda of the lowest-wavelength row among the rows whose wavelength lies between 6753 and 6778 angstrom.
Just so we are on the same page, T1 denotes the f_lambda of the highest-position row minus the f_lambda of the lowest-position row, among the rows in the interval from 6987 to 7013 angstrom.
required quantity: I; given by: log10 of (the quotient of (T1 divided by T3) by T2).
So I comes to -0.1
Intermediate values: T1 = -0.4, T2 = -0.66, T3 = 0.69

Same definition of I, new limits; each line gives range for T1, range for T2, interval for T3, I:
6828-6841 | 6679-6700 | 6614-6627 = 0.4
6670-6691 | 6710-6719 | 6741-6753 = 0.0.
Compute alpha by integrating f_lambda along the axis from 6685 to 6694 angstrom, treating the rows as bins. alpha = 264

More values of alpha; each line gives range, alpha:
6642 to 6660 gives 524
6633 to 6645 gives 351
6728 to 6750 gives 631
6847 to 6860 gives 366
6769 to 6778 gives 259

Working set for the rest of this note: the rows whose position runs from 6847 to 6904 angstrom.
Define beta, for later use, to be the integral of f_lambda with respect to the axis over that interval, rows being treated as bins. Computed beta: 1608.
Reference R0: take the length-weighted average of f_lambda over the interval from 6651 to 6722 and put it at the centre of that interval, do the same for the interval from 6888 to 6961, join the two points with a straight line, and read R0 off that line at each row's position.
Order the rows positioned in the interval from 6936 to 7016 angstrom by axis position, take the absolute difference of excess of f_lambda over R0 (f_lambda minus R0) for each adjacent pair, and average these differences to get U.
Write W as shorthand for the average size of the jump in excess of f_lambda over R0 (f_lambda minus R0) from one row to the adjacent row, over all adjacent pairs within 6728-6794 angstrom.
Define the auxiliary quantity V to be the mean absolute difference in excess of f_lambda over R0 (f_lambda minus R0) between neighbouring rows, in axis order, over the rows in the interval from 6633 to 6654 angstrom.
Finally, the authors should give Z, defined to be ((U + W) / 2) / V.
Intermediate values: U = 0.41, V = 0.69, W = 0.26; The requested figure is 0.48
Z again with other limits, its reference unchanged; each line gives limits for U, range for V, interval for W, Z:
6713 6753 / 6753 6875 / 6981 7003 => 1.17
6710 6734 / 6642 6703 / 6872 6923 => 0.79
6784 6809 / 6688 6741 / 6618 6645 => 0.83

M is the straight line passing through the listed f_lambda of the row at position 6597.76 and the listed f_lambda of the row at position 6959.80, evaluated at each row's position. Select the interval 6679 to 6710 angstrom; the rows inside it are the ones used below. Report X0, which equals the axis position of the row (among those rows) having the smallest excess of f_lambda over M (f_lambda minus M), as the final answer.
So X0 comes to 6698.80 angstrom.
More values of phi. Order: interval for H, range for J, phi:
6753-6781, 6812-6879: -3.67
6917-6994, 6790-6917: -3.60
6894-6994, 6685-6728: -3.60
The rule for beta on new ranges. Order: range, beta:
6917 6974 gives 1583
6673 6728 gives 1588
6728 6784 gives 1609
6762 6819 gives 1636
